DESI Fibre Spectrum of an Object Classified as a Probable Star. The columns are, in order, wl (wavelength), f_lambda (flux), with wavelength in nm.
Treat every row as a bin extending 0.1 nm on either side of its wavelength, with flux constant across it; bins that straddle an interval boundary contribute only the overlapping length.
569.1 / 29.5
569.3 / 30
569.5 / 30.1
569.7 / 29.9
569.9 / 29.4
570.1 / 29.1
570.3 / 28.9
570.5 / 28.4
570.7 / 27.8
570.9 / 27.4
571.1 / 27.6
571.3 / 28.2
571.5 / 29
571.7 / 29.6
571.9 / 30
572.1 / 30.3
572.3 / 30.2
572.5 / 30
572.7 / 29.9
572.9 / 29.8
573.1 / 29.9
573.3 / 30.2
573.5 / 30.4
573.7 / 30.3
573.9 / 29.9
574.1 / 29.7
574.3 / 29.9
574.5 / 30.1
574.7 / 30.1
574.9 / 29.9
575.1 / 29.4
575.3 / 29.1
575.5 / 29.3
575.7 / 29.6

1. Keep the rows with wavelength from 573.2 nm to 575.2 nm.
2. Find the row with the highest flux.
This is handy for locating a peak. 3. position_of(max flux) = 573.5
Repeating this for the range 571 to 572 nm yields 571.9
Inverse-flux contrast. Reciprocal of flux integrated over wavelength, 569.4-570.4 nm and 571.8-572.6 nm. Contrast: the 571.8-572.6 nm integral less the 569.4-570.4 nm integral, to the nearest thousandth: -0.007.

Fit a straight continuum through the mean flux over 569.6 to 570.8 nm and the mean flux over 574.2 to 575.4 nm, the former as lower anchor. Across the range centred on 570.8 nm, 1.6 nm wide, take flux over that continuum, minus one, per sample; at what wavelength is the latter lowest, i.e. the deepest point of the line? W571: 570.9 nm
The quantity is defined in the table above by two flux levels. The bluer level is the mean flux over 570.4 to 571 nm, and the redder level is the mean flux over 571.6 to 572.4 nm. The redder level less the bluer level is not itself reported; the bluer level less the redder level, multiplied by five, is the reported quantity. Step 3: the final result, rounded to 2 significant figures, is -11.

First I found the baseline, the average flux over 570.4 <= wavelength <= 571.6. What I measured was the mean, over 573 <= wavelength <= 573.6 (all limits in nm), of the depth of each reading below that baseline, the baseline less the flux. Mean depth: -2.1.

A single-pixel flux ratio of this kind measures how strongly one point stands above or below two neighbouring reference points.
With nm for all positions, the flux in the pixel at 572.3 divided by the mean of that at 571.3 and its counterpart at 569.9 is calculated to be 1.049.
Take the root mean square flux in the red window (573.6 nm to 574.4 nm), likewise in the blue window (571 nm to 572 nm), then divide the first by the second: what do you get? 1.04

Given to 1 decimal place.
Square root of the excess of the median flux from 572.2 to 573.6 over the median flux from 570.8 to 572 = 1.2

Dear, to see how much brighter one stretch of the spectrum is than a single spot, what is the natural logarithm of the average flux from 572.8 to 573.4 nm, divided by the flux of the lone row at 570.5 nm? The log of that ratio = 0.05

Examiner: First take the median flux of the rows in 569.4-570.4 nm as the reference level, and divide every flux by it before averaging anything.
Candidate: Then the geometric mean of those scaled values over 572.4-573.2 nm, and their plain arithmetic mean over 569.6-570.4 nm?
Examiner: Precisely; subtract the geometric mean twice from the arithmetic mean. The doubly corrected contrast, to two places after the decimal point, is -1.04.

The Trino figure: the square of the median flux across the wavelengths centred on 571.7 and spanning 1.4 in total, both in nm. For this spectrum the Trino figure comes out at 876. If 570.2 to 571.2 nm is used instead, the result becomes 773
